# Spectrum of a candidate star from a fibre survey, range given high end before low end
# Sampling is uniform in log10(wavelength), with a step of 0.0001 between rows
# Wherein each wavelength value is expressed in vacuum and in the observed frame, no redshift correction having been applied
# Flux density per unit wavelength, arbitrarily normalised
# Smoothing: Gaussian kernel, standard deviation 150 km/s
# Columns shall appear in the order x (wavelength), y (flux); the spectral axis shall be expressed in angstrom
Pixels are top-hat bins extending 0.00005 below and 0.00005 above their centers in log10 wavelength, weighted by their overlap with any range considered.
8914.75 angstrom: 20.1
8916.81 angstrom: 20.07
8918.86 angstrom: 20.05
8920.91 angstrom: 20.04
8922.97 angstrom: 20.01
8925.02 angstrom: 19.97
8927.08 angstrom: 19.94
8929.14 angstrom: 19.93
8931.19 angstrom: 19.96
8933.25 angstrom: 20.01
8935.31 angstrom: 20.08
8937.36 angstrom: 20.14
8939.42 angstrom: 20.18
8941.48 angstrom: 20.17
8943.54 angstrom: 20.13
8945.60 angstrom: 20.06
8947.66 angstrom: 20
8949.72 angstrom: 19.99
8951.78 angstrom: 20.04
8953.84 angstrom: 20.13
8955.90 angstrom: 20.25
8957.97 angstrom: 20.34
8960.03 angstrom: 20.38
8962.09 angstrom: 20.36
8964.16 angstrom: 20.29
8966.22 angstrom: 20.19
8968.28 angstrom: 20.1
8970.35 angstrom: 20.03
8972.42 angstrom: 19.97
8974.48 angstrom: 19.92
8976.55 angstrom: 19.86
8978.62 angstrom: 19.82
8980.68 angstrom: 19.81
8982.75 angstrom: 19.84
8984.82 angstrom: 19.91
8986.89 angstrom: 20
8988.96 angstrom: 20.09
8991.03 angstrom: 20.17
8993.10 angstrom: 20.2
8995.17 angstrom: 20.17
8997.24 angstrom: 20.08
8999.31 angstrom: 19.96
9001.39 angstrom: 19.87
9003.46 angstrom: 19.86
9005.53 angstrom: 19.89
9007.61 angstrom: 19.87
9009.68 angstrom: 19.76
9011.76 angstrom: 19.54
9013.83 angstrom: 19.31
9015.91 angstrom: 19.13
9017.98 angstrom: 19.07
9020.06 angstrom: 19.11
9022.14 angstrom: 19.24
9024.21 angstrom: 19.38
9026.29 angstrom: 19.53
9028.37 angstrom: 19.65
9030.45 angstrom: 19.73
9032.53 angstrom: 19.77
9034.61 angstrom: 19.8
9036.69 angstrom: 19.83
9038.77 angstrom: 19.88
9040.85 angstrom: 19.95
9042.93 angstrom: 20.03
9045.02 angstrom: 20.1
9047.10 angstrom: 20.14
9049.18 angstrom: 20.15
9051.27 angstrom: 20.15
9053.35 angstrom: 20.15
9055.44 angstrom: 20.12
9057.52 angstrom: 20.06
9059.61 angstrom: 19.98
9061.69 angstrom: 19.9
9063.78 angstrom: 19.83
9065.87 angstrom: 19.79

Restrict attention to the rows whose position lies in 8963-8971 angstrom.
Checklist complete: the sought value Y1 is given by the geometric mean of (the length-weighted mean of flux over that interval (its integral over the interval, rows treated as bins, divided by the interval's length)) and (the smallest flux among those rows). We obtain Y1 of 20.1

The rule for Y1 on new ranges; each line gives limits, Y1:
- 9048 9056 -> 20.1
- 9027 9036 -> 19.7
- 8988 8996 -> 20.1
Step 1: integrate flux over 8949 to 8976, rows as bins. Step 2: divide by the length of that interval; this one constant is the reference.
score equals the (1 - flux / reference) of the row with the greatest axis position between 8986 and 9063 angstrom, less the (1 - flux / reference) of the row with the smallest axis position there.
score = 0.005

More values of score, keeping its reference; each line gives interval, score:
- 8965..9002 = 0.016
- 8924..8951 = -0.001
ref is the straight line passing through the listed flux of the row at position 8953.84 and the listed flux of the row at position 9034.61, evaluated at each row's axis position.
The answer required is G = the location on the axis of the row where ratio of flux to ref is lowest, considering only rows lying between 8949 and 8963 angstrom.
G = 8949.72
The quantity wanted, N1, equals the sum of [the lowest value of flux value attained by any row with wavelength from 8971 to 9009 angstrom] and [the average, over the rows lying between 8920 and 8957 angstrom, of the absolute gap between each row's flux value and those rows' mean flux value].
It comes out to 19.89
